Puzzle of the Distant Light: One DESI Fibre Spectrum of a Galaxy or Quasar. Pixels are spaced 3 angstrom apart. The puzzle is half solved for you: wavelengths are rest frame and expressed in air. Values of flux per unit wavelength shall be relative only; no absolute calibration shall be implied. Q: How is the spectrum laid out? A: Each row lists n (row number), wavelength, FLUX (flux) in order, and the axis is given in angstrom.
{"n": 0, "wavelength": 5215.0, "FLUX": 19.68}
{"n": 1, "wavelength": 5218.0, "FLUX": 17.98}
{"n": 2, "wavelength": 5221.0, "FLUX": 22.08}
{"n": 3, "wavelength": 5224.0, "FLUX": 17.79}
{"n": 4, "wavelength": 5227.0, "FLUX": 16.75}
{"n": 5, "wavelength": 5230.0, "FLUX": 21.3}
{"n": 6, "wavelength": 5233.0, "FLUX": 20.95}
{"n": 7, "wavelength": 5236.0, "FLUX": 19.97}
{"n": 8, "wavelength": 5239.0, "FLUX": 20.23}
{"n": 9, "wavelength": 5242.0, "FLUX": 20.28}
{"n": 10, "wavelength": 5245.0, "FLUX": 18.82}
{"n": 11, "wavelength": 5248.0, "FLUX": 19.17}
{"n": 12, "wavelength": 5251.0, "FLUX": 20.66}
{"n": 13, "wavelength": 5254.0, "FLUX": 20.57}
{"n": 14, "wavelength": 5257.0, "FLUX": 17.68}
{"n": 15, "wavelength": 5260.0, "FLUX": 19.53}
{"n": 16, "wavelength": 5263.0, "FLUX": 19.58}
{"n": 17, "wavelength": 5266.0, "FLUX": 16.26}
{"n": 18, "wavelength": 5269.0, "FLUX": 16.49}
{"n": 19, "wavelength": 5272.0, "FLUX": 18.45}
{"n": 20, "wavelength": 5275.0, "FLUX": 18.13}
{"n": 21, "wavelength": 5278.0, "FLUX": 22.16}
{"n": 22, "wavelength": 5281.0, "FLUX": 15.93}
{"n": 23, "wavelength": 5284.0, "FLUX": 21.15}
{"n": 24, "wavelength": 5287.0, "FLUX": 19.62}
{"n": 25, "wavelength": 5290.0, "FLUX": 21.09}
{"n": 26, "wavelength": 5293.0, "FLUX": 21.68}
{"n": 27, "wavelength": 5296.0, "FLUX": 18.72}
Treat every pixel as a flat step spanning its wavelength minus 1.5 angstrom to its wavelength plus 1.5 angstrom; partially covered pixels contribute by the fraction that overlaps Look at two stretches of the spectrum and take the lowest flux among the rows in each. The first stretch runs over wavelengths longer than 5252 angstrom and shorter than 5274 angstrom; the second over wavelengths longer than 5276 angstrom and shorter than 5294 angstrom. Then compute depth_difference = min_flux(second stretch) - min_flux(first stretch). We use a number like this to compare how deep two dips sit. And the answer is -0.33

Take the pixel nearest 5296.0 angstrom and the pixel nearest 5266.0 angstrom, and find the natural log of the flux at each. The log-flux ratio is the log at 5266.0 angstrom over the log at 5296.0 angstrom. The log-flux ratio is 0.95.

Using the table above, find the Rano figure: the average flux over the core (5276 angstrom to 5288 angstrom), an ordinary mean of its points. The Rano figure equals 19.7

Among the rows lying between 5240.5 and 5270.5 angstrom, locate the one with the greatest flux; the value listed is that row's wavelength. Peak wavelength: 5251.0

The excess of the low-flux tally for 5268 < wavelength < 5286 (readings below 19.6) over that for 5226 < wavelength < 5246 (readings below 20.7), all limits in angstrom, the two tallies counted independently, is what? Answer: -1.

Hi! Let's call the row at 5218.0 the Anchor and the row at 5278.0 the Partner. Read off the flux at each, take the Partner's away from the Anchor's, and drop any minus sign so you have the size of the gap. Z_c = 4.2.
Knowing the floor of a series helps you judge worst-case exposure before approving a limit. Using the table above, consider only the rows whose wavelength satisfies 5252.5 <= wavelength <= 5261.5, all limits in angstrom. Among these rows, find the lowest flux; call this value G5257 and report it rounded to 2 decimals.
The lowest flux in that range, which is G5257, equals 17.68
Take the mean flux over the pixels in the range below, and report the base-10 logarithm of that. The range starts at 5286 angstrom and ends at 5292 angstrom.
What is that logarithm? 1.31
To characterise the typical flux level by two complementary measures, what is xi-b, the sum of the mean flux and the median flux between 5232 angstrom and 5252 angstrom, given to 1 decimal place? 40.2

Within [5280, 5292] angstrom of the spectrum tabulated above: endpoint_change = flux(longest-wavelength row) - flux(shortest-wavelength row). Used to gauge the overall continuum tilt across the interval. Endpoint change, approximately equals 5.2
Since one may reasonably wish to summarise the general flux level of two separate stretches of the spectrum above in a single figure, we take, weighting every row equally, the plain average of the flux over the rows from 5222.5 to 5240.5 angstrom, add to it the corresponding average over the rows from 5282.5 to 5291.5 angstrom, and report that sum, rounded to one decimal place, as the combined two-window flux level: 40.1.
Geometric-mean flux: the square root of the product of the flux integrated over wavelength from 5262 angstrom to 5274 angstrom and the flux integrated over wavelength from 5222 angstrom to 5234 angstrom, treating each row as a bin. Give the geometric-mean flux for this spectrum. 221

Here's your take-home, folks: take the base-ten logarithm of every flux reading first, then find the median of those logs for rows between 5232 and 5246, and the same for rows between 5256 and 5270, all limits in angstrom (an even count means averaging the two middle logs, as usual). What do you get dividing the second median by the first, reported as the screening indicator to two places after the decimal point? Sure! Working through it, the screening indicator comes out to 0.96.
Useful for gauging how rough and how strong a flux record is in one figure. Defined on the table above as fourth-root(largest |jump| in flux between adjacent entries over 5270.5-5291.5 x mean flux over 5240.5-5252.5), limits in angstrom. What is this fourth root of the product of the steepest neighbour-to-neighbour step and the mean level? 3.33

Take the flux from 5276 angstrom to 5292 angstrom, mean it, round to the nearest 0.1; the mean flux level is 20.0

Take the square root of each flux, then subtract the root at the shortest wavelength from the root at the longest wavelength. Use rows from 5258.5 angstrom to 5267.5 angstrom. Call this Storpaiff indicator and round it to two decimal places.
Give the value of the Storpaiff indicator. -0.39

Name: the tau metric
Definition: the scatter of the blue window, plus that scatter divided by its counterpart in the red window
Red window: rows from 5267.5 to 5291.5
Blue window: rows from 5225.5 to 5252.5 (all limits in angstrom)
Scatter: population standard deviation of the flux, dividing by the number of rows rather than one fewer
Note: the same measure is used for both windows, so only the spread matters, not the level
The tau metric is 1.9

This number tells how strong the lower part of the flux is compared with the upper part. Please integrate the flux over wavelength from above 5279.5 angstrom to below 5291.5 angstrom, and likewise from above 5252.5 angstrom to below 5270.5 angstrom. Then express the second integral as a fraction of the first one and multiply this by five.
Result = 7.1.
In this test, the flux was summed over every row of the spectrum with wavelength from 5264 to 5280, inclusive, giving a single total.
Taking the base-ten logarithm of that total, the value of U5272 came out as 1.961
